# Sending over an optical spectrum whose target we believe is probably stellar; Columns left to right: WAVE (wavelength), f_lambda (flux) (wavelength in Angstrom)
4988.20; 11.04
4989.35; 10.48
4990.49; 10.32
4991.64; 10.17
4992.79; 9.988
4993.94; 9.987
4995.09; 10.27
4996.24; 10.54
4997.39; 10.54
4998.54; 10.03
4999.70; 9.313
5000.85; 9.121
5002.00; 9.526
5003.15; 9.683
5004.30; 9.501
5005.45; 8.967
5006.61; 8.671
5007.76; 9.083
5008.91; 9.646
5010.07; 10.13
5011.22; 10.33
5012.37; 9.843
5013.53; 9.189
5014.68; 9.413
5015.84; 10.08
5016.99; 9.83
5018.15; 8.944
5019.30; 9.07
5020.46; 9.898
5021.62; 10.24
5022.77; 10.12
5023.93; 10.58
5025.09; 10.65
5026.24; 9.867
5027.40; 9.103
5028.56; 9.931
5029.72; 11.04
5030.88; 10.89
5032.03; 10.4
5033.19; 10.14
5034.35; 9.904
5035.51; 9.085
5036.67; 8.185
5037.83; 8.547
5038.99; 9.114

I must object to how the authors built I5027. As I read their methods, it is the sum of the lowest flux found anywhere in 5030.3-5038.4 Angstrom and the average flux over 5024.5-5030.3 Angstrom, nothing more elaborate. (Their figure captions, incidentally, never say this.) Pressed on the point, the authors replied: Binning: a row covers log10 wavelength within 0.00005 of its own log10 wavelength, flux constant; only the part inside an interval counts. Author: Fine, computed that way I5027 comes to 18.3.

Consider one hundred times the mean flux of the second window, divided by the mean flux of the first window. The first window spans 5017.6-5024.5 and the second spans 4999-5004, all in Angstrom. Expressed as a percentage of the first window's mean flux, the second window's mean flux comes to 96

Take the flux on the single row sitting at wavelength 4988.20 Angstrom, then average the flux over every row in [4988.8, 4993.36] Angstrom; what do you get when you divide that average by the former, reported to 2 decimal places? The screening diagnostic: 0.93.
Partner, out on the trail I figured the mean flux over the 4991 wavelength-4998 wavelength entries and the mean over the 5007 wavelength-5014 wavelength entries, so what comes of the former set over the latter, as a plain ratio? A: 1.06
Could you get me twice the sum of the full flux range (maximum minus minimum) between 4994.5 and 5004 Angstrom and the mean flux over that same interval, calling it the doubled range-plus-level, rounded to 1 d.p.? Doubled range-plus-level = 22.6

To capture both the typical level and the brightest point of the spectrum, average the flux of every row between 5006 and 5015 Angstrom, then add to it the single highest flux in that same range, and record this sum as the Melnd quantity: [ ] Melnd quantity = 19.9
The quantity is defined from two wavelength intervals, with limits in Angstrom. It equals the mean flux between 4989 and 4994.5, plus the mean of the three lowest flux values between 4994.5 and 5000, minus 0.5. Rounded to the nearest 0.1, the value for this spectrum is 19.6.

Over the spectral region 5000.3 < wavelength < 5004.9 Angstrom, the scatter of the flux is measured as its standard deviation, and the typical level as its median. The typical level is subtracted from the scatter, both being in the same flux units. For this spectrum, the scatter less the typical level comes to -9.3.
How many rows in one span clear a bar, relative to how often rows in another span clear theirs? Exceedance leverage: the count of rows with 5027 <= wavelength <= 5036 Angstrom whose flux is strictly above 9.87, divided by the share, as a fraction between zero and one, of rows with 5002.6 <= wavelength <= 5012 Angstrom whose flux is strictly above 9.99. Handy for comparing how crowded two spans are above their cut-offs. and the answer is 24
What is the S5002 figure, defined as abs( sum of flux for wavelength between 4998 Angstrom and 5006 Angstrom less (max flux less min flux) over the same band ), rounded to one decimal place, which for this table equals 65.1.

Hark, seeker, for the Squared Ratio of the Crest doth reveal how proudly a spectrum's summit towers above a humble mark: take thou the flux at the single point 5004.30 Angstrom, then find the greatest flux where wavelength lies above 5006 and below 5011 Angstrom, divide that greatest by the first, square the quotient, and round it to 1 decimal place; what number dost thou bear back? 1.1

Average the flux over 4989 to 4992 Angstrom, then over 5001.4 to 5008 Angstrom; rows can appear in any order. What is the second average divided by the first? 0.89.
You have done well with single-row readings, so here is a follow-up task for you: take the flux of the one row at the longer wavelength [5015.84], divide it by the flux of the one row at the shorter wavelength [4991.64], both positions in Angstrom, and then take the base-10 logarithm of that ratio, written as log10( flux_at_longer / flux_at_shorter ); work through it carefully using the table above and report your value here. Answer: -0.004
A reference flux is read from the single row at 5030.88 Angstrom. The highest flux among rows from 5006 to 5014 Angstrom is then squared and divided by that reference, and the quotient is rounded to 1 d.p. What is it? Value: 9.8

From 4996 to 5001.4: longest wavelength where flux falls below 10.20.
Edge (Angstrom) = 5000.85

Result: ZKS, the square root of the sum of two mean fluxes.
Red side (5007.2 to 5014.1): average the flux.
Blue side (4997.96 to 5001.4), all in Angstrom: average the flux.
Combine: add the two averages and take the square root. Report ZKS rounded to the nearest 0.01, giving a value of 4.38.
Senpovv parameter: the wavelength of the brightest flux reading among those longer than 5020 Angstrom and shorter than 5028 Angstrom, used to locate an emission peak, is 5025.09 Angstrom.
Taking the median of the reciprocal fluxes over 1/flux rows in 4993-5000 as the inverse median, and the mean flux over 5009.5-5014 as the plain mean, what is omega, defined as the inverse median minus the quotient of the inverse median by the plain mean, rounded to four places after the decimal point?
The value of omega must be 0.0886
